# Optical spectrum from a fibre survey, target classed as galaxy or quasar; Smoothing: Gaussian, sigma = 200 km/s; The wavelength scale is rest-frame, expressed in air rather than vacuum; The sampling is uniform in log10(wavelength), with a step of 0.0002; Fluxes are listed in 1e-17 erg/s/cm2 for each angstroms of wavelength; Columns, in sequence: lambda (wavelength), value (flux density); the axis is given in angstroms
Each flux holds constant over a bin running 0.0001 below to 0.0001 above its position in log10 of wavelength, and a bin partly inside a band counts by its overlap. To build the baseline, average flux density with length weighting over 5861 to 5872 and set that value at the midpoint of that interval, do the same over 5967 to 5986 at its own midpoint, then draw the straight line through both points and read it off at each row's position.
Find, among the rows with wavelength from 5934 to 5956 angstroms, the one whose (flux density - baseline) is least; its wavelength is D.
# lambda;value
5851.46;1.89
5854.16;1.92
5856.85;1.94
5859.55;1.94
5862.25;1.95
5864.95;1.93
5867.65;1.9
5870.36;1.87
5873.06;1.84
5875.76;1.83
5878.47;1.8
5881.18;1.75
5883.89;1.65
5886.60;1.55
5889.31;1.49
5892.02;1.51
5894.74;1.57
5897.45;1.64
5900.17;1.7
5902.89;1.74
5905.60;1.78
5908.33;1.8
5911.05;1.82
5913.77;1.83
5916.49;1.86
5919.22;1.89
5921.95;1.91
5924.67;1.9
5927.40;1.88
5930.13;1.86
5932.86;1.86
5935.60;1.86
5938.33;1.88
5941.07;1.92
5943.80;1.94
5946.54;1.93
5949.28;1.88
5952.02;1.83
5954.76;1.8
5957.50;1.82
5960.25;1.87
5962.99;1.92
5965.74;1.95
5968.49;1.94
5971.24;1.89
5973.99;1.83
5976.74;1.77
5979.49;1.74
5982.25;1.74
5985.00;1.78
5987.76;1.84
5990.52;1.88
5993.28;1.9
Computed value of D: 5954.76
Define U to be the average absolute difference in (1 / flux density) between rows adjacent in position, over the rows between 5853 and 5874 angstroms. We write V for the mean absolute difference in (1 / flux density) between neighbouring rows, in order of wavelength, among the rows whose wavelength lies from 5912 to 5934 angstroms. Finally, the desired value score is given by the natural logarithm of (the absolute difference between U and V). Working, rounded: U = 0.006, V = 0.005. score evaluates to -8.3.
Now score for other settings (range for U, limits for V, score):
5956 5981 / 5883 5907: -4.7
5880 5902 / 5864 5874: -4.0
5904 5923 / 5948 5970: -5.7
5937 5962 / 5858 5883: -6.2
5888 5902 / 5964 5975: -4.7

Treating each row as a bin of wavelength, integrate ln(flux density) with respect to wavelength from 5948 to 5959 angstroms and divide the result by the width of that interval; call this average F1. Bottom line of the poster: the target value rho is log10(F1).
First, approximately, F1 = 0.606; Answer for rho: -0.22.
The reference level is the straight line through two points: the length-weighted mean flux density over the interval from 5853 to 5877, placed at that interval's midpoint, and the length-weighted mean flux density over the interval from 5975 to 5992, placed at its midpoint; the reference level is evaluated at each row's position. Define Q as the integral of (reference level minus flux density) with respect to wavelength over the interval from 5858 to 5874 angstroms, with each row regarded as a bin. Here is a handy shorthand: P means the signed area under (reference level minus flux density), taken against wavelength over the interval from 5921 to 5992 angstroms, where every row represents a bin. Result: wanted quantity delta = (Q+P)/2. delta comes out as -1.6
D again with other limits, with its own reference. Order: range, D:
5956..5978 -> 5976.74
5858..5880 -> 5878.47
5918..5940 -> 5930.13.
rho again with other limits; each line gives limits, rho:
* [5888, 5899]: -0.36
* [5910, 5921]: -0.21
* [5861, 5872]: -0.19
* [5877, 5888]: -0.28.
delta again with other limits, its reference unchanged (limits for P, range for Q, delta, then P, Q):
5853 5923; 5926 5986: 2.2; 7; -2.4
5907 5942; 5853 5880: -0.2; -1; 0.3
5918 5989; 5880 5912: 1.9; -3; 6.7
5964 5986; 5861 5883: 0.1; -1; 0.9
